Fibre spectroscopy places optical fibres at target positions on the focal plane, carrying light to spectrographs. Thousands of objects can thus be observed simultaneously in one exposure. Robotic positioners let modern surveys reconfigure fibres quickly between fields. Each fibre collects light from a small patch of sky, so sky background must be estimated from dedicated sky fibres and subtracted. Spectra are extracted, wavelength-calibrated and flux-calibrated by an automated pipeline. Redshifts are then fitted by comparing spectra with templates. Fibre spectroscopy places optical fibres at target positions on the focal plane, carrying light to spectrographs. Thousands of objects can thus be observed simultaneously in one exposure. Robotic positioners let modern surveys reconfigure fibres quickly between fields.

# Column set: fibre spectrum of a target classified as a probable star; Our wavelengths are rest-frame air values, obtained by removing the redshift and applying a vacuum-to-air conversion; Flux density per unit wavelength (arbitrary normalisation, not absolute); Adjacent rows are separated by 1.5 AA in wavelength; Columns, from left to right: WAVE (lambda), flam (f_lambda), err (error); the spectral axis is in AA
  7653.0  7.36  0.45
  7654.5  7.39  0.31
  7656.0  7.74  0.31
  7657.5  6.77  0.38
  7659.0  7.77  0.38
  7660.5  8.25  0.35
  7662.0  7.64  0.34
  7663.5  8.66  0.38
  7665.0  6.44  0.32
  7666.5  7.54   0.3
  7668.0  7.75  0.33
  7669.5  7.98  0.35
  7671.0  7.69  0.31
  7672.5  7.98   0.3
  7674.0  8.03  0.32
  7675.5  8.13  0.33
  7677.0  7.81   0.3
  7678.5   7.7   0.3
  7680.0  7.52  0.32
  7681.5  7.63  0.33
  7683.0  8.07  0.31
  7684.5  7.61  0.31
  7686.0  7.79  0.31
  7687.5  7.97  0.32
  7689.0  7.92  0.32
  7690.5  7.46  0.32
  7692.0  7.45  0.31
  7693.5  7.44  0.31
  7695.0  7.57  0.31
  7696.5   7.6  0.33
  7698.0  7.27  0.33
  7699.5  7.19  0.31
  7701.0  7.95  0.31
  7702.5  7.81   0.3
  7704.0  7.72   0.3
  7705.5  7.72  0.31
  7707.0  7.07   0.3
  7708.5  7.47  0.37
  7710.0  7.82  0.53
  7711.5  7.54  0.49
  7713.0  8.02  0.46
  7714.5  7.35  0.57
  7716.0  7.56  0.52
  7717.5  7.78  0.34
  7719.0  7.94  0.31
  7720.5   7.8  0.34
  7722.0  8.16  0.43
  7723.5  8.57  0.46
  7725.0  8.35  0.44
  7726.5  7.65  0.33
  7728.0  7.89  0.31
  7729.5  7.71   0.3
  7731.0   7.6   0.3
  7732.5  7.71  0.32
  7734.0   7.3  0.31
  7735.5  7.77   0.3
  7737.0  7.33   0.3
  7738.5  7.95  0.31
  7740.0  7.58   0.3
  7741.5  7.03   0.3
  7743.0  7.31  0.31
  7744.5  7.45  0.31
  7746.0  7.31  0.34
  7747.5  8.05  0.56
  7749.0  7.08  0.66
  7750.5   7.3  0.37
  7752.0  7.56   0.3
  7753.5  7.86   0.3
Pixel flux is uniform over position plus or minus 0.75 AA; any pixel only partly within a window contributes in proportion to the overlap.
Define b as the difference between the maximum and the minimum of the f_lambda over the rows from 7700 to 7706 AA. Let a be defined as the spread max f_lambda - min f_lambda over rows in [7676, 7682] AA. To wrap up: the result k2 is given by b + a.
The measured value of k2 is 0.5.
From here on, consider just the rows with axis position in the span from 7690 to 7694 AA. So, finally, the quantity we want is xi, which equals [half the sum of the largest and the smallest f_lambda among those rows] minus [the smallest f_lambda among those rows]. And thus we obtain 0.01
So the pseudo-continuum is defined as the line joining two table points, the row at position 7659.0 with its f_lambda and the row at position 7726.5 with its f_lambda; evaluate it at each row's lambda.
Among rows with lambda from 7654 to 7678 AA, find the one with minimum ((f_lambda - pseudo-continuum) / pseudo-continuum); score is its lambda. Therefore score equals 7665.0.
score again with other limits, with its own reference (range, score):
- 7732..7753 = 7741.5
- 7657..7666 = 7665.0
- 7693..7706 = 7699.5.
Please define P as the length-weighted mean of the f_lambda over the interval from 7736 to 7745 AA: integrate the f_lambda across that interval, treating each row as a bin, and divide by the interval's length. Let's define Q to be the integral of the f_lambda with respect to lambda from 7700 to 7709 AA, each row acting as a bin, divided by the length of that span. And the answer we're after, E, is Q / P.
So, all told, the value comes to 1.02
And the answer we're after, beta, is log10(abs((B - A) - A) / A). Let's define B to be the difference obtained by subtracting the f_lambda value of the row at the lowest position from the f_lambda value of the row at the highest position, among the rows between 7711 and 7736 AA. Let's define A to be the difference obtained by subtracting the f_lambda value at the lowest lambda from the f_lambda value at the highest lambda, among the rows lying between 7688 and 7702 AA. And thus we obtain 0.8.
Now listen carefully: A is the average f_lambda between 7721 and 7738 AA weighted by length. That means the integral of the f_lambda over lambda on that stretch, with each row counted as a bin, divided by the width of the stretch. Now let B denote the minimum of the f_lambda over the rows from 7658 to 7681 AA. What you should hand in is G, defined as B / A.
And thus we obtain 0.82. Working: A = 7.82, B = 6.44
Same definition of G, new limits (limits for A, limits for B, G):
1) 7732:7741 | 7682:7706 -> 0.95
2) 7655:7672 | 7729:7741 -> 0.95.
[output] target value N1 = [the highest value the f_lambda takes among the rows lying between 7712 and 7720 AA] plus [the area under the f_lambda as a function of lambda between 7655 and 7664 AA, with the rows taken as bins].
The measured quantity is 78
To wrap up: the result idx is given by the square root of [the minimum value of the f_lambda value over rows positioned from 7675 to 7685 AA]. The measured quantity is 2.74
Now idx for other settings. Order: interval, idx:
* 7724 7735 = 2.70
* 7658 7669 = 2.54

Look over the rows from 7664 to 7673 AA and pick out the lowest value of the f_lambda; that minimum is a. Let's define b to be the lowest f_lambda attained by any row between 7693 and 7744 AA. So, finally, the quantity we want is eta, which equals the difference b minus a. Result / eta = 0.6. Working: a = 6.44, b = 7.03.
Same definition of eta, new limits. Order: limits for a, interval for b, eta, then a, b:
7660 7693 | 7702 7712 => 0.6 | 6.44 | 7.07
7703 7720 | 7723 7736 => 0.2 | 7.07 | 7.3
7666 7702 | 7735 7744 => -0.2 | 7.19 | 7.03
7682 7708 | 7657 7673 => -0.6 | 7.07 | 6.44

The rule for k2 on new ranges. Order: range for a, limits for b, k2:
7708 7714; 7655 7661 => 2.0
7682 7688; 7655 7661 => 1.9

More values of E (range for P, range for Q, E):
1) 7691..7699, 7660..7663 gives 1.07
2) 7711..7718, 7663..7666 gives 0.97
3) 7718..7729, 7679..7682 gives 0.94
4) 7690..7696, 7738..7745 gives 0.99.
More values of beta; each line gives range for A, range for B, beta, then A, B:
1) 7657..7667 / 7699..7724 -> -0.7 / 0.8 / 1.4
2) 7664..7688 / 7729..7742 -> 0.4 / 1.5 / -0.7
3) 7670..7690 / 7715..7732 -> 0.3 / 0.2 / 0.0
